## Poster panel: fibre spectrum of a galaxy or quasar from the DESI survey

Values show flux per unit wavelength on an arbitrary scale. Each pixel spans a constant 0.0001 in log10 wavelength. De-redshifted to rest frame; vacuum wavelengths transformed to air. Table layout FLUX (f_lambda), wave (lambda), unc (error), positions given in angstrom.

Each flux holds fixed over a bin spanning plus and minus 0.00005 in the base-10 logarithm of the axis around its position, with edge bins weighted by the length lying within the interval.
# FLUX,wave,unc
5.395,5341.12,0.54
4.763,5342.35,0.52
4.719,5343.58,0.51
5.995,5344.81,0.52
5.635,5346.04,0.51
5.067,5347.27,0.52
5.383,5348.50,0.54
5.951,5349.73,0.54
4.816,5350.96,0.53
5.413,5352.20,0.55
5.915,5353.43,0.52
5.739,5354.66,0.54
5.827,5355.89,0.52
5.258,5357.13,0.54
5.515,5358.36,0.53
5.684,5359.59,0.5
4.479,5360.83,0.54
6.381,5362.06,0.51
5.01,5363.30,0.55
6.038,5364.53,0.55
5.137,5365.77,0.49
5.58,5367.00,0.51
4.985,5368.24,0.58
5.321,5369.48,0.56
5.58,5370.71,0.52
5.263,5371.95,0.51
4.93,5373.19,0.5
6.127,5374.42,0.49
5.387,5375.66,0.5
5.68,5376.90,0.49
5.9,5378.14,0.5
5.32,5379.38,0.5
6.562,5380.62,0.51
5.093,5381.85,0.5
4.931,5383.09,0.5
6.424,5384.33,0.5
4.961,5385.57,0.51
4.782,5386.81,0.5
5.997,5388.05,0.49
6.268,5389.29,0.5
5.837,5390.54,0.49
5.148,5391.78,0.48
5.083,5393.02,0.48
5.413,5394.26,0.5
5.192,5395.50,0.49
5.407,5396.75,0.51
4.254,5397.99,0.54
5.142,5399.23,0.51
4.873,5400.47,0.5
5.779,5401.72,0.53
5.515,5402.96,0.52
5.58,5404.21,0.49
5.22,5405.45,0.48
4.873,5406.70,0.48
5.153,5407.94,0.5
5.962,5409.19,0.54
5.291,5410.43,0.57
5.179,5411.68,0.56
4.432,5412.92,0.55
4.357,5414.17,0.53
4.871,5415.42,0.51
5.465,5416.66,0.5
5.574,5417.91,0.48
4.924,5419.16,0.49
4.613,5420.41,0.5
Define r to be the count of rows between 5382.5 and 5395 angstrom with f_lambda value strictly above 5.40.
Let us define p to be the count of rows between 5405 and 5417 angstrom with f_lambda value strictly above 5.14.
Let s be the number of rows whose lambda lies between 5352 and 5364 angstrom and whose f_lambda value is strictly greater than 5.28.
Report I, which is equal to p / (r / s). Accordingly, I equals 8.4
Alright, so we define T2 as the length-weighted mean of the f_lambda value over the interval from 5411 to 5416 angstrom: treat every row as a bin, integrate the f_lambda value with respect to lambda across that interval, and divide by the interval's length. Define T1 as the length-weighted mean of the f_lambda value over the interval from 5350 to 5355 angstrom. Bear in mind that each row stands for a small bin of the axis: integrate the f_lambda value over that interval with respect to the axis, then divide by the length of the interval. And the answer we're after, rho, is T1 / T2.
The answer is 1.17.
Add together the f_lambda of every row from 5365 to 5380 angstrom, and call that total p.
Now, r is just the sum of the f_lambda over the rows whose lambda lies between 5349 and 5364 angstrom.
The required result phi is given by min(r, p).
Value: 65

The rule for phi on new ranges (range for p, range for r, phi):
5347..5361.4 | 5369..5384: 65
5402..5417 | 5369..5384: 62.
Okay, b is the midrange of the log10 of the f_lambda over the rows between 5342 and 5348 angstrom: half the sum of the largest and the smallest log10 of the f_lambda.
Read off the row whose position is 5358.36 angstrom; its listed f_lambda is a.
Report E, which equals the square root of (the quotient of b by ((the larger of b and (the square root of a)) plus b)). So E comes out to 0.486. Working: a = 5.515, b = 0.726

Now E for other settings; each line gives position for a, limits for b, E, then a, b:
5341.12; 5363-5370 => 0.491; 5.395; 0.739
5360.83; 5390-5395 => 0.508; 4.479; 0.736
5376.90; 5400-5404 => 0.483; 5.68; 0.725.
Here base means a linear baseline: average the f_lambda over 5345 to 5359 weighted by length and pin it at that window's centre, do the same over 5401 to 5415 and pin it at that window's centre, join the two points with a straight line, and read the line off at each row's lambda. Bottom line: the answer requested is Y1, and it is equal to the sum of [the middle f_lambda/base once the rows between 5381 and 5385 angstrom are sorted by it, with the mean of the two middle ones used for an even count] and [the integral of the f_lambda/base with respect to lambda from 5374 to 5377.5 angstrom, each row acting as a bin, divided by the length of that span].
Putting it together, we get 2.01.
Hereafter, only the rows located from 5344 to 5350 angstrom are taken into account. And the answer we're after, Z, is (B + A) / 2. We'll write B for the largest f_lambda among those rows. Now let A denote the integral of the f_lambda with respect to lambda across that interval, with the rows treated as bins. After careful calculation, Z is 20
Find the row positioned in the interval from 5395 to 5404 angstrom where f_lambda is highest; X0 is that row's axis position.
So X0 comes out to 5401.72 angstrom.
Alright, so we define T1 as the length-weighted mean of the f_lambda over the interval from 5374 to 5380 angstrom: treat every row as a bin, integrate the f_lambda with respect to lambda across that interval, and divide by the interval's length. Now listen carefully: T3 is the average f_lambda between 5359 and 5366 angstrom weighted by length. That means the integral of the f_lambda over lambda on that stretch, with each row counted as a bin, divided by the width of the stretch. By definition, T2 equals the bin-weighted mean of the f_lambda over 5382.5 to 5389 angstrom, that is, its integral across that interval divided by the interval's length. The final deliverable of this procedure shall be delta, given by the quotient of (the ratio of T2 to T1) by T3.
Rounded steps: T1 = 5.66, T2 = 5.47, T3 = 5.47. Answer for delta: 0.177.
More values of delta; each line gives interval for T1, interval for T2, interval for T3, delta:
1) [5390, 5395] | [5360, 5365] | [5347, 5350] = 0.187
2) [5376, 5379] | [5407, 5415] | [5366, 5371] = 0.166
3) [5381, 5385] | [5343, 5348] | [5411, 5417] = 0.200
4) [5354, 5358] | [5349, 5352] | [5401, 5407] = 0.177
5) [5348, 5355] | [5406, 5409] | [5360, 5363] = 0.173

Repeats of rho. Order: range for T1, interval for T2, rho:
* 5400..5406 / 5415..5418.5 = 1.01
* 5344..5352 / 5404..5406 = 1.01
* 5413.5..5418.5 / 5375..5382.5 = 0.89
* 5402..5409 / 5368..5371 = 1.00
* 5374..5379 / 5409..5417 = 1.14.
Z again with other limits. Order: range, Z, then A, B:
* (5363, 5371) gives 25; 43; 6.038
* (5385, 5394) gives 28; 49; 6.268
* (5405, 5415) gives 28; 50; 5.962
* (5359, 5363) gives 14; 22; 6.381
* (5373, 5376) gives 11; 17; 6.127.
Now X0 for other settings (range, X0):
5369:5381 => 5380.62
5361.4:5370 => 5362.06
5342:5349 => 5344.81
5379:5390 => 5380.62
